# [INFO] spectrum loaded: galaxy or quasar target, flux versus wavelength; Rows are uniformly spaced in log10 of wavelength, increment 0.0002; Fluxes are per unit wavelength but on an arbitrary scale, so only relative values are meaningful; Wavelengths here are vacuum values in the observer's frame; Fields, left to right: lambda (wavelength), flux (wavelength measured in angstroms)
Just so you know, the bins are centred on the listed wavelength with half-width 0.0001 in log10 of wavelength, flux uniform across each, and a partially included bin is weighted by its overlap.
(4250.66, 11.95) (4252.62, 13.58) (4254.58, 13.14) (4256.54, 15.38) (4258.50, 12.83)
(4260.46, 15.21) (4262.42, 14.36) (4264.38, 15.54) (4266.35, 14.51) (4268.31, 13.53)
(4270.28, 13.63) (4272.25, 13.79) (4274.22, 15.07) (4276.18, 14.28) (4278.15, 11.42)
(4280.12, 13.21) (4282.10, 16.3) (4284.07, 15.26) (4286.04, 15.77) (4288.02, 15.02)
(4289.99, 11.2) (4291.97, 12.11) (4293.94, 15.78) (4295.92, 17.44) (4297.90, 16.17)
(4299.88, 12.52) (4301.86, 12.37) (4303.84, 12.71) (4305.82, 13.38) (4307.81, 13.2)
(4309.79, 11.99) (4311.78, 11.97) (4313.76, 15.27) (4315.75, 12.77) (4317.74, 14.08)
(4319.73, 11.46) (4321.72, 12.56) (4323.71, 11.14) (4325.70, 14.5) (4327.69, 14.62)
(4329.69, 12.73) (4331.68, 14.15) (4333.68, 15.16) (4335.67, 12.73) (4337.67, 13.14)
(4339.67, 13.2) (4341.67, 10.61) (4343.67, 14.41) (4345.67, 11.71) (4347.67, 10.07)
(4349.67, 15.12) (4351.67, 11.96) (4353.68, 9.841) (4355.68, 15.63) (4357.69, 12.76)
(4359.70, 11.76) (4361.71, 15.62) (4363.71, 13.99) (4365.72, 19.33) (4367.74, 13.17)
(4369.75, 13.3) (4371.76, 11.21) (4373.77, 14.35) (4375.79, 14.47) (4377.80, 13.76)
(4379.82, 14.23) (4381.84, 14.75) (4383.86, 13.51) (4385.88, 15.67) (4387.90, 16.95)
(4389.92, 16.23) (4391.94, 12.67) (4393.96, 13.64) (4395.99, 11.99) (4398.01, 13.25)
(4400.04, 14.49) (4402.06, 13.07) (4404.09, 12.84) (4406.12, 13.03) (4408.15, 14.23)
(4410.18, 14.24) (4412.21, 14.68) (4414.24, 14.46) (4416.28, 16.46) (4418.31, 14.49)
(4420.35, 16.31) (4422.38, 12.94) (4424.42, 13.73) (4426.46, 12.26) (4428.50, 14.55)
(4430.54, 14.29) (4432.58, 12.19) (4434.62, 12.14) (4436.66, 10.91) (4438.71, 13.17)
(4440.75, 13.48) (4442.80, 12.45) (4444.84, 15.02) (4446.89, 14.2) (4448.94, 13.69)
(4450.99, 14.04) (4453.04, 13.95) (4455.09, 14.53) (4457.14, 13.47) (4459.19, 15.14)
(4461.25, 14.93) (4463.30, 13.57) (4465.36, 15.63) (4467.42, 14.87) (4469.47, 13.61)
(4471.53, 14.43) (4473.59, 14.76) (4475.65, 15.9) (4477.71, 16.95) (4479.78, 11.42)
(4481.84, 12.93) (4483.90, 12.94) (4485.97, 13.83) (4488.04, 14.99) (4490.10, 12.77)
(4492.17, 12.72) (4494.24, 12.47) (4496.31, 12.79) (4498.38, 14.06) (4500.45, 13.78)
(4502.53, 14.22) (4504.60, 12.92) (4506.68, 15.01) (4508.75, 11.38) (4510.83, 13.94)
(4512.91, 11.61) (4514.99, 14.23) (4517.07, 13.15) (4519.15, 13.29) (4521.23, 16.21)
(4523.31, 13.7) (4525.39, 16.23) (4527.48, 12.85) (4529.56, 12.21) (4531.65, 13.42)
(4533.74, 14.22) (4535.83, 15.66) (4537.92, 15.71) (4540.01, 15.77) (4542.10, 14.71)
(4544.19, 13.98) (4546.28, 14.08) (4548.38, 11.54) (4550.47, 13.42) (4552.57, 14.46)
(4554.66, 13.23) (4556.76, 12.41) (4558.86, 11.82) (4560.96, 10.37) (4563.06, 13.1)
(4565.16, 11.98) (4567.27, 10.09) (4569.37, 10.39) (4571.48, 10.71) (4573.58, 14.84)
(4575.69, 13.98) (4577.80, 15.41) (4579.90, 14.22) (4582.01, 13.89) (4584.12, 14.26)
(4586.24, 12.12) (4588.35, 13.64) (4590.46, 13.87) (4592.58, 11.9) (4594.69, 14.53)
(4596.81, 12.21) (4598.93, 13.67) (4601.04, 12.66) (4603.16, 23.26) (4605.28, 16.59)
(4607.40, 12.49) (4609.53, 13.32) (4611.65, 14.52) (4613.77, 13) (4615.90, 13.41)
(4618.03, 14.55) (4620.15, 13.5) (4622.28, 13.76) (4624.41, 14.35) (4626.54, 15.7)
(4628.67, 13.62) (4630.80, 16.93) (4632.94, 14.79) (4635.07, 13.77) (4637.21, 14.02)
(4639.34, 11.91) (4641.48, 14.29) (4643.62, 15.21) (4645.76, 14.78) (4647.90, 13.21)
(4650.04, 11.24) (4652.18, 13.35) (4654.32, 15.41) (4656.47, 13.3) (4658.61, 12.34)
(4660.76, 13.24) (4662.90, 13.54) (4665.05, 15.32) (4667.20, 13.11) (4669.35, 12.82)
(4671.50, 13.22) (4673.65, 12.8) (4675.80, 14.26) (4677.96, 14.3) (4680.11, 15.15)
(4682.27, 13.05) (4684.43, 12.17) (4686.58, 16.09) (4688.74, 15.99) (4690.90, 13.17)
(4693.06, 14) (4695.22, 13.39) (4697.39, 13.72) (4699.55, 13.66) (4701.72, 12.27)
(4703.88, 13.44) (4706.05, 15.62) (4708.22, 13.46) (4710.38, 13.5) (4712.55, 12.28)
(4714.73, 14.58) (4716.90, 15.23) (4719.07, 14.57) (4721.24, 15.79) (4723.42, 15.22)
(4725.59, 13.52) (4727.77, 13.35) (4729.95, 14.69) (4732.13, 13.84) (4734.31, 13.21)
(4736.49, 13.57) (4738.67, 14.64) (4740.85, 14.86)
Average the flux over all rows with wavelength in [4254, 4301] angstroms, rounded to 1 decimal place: 14.3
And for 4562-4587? 12.9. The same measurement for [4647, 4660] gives 13.1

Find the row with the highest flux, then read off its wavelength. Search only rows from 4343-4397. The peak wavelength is 4365.72 angstroms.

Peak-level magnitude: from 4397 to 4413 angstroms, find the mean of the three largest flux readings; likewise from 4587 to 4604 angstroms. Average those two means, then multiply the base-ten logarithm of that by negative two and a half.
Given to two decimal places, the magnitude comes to -3.00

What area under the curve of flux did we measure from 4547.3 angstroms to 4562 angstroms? 183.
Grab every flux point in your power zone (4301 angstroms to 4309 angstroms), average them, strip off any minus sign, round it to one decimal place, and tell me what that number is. 12.9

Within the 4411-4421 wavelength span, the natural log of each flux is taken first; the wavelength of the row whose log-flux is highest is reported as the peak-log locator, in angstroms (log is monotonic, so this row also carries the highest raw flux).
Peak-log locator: 4416.28 angstroms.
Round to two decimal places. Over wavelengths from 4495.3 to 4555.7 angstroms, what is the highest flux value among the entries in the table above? 16.23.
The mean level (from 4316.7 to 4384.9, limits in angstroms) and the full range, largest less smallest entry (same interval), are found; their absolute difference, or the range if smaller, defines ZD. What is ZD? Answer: 3.9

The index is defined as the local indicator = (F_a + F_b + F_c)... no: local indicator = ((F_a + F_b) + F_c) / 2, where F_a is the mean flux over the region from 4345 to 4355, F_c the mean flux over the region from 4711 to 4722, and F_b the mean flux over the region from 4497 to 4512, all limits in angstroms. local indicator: 19.9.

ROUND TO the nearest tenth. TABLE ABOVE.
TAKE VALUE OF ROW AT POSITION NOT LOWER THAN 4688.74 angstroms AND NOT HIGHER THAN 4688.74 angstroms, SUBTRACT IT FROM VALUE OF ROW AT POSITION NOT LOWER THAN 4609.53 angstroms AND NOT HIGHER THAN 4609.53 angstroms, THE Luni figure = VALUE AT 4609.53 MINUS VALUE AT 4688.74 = -2.7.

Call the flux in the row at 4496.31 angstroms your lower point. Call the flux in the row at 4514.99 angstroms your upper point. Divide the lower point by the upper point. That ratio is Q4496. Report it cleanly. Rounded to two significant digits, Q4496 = 0.90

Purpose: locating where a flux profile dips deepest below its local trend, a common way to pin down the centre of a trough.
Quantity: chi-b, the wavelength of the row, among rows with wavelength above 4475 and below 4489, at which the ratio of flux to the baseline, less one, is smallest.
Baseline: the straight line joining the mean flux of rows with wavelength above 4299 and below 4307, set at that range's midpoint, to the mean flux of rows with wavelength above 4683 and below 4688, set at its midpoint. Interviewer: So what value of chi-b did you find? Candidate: 4479.78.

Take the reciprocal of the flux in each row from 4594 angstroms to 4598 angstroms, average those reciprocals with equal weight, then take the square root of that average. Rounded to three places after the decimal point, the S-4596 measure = 0.275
